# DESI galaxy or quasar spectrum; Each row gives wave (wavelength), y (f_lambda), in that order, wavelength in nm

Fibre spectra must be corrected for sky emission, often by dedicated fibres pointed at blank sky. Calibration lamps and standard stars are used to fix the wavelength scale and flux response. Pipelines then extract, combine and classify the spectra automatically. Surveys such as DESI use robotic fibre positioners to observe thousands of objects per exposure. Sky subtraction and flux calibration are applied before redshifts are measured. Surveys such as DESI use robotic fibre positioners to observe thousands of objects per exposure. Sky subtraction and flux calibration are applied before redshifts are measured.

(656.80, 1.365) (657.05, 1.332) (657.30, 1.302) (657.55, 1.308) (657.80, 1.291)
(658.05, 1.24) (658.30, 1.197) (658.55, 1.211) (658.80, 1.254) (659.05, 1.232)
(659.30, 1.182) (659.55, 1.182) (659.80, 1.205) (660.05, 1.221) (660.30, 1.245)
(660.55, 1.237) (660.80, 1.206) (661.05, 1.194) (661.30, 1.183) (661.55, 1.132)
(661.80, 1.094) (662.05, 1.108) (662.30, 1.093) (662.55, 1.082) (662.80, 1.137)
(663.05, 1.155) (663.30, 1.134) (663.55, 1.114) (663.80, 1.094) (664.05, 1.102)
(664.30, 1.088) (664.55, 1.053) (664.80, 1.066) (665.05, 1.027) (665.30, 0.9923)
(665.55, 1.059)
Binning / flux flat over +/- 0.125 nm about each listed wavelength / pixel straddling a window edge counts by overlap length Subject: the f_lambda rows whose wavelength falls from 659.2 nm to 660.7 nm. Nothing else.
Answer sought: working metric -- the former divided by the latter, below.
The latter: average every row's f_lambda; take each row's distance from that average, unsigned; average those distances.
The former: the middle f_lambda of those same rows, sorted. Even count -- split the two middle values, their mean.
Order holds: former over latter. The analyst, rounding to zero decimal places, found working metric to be 54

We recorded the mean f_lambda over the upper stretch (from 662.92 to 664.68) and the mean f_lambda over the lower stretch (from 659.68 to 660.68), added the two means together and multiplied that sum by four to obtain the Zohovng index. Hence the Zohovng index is 9.3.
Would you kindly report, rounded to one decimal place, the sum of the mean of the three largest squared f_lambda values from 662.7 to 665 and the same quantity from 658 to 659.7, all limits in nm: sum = 2.8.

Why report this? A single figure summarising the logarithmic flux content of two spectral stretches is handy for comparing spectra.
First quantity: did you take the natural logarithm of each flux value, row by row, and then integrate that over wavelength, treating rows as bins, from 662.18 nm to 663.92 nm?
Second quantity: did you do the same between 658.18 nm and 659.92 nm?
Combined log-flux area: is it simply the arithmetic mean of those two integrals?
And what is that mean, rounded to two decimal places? 0.26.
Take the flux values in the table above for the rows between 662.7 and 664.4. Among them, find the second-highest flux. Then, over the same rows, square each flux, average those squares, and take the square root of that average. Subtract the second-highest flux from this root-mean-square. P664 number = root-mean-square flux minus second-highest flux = -0.019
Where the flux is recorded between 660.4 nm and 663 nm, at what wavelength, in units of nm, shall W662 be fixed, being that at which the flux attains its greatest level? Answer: 660.55 nm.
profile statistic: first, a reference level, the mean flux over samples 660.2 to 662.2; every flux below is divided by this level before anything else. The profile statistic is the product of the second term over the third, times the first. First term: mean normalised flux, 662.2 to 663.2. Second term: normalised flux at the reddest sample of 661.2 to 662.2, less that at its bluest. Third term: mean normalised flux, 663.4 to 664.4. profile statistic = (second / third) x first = -0.065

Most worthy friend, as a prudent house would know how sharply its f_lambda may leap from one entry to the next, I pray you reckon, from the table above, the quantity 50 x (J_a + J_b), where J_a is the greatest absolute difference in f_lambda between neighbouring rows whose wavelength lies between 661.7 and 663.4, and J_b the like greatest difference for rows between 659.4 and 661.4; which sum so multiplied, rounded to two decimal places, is 4.30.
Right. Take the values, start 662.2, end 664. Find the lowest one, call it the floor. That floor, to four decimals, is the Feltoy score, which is 1.0820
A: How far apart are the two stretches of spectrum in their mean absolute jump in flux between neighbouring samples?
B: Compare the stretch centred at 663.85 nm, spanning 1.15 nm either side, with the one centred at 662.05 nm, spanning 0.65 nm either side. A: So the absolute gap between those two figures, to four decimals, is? 0.0009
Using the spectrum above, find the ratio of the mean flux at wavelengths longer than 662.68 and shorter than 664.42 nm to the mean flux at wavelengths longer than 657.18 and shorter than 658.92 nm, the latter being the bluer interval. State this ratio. 0.889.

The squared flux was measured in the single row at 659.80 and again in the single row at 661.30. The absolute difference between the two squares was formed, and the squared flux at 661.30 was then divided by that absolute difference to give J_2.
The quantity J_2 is 27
